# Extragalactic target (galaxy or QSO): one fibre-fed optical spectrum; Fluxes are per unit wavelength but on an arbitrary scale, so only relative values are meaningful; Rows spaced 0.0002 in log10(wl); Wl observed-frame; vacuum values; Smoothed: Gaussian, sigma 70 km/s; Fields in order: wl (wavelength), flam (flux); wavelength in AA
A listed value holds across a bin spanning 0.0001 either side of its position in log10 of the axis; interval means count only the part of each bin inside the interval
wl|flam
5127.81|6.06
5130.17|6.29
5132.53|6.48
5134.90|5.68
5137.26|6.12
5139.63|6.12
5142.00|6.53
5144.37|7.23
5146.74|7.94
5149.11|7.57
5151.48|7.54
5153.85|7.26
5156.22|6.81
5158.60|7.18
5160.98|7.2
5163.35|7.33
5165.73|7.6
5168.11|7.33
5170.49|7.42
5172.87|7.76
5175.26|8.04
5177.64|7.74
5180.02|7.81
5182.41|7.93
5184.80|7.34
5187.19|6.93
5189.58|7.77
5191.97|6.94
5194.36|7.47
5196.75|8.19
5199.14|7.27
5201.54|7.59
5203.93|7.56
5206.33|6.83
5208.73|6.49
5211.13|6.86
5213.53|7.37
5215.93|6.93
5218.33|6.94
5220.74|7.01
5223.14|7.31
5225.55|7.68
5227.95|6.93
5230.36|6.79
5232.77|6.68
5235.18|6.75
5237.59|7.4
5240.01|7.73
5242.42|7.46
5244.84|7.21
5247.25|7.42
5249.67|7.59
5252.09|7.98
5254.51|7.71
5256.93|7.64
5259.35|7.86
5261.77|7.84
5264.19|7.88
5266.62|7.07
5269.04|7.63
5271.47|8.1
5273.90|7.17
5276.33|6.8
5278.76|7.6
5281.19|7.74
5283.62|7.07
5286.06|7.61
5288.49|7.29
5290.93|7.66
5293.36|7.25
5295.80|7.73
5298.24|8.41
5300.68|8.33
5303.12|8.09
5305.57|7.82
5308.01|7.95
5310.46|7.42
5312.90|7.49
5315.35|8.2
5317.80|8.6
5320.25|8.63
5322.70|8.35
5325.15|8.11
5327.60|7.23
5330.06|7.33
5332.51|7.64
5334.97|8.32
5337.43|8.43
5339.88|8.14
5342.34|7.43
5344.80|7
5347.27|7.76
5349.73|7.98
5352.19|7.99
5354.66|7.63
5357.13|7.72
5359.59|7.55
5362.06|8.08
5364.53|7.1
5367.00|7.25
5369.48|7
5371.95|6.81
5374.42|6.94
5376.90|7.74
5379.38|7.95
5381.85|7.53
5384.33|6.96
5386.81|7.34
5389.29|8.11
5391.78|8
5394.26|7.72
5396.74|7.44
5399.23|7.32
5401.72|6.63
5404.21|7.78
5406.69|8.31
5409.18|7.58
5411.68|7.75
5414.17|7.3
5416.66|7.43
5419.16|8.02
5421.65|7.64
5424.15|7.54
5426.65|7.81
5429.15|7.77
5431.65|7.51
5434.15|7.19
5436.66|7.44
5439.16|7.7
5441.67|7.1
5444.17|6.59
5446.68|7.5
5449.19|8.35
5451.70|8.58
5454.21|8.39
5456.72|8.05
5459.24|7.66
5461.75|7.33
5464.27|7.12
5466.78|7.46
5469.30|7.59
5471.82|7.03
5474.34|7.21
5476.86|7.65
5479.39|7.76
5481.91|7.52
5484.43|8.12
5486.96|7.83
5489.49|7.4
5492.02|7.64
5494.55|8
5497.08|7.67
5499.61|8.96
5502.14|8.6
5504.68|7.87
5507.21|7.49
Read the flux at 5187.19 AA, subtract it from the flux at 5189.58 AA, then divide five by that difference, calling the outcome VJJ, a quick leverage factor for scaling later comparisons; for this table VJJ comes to 6.0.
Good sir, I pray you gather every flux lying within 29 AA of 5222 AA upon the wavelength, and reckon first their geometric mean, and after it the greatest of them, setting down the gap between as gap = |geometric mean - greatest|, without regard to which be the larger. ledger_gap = 1.0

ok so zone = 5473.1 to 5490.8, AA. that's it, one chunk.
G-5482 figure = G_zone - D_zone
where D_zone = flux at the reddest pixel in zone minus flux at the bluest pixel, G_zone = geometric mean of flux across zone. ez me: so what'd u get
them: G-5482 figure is 7.4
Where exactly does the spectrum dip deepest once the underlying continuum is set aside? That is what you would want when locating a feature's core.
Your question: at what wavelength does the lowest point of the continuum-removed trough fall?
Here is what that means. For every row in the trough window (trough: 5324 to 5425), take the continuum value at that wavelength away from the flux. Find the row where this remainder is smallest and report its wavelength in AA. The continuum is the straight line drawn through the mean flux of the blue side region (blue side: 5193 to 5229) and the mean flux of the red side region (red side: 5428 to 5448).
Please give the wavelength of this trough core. 5401.72 AA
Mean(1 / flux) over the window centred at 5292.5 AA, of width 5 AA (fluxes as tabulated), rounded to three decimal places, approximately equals 0.134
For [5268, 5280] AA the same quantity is 0.135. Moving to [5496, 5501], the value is 0.121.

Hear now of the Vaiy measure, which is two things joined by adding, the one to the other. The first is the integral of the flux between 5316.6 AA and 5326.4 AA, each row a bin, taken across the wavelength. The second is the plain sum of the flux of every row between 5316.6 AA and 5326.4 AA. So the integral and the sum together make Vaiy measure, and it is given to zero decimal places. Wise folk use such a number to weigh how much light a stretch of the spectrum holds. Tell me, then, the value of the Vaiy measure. 116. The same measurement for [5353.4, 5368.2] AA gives 157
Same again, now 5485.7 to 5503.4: 198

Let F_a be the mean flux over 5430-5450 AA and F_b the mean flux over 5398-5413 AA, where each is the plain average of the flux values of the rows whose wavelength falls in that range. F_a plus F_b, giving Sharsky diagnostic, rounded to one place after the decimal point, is 15.0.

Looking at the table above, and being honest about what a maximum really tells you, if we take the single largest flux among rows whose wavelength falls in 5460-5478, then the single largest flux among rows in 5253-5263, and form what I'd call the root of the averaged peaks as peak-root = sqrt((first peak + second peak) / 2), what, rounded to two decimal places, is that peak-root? 2.78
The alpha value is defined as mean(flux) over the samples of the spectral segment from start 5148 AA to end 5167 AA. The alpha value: 7.3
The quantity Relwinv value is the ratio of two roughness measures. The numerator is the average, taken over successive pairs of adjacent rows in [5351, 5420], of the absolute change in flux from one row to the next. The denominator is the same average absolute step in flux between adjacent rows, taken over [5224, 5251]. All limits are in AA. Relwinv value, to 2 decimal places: 1.41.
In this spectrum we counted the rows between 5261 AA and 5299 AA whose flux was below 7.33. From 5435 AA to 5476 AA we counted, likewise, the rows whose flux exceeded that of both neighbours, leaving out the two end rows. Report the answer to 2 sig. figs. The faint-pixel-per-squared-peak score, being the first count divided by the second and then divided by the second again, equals 0.67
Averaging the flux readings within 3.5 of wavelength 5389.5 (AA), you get 7.8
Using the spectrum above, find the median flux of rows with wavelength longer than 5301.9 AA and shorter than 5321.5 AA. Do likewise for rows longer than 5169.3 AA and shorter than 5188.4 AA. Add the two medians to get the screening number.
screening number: 15.8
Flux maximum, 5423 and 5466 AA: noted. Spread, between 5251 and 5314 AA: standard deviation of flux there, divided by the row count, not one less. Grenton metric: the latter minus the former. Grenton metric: -8.20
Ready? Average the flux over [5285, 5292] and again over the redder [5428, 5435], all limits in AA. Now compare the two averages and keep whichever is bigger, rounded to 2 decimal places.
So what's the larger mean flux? 7.52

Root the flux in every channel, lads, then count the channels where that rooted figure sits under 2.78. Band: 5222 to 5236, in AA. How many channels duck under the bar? 6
